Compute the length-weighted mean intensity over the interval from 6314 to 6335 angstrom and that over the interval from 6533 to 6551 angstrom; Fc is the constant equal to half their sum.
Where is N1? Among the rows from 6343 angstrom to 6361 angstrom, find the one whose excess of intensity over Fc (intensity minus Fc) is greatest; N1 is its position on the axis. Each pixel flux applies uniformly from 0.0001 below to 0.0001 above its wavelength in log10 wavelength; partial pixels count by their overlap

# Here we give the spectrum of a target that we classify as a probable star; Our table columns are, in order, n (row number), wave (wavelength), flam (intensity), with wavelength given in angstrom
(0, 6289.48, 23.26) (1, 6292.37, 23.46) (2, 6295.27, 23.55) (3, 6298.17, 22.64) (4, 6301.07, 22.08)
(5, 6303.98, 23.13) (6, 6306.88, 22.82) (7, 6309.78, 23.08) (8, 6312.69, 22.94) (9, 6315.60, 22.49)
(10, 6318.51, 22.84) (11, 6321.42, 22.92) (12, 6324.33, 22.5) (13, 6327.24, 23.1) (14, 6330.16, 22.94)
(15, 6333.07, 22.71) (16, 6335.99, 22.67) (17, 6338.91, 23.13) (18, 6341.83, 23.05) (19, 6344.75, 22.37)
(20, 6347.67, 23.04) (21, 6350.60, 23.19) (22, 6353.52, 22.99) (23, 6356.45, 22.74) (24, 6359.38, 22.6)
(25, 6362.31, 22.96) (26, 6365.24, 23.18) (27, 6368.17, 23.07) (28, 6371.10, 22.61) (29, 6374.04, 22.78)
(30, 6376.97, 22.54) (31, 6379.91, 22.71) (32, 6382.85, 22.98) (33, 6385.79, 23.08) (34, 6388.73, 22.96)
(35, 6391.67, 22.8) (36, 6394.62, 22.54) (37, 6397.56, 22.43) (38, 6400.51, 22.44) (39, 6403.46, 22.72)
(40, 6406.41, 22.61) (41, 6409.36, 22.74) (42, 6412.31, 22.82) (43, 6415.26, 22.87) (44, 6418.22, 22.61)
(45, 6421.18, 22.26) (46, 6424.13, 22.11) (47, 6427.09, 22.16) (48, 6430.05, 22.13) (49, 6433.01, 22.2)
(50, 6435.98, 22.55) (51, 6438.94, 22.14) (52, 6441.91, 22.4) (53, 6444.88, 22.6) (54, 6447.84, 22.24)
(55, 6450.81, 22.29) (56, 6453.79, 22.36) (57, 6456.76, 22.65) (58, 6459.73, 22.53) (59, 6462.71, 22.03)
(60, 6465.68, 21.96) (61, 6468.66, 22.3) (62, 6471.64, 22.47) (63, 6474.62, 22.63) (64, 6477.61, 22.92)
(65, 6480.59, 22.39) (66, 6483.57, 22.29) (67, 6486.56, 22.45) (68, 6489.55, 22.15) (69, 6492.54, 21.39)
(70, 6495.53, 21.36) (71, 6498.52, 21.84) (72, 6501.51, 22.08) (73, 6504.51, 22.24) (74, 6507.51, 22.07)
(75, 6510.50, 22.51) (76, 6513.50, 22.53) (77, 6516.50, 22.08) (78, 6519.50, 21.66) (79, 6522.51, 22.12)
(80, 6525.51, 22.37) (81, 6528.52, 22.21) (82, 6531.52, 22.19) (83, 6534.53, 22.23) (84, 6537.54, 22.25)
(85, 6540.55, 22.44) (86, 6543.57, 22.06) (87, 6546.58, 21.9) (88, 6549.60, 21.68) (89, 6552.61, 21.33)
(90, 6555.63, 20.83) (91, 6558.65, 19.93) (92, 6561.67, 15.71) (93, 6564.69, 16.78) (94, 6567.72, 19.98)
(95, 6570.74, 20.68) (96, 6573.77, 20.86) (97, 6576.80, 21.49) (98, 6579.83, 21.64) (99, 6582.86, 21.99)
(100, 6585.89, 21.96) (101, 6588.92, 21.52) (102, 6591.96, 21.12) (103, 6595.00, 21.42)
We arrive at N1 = 6350.60 angstrom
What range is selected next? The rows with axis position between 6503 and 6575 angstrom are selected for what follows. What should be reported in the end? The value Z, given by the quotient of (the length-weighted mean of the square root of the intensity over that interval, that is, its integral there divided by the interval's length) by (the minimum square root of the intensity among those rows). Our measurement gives 1.16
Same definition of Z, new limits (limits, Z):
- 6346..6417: 1.01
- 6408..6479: 1.01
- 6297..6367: 1.02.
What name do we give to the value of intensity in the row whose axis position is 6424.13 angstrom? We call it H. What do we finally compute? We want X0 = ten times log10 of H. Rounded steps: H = 22.11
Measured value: 13.4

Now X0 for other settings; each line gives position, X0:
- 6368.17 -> 13.6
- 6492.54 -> 13.3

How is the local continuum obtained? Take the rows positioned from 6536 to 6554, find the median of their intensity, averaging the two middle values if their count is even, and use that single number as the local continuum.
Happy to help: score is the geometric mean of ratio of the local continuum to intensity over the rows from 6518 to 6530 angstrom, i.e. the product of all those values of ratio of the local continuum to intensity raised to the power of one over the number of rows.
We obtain 0.995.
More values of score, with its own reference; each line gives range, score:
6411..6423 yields 0.971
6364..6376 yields 0.959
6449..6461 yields 0.979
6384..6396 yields 0.962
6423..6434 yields 0.992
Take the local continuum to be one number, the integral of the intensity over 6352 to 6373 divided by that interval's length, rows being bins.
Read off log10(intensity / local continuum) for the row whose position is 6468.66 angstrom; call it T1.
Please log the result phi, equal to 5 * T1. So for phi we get -0.055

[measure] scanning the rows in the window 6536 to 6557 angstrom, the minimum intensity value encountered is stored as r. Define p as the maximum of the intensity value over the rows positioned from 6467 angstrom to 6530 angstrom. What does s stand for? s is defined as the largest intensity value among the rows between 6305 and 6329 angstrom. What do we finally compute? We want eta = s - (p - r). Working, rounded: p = 22.92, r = 20.83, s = 23.1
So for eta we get 21.01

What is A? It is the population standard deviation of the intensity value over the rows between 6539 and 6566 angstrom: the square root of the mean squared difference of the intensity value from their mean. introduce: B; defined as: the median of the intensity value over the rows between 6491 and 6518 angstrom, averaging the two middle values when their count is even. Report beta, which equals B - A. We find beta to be 19.8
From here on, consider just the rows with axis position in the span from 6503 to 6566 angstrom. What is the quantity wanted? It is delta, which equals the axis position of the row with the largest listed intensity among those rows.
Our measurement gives 6513.50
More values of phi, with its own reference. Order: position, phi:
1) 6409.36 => -0.013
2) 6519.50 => -0.119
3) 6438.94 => -0.071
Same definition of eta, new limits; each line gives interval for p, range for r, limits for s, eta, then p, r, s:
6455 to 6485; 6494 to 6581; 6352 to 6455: 15.97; 22.92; 15.71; 23.18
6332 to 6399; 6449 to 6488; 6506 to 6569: 21.30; 23.19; 21.96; 22.53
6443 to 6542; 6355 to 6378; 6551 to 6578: 21.11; 22.92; 22.54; 21.49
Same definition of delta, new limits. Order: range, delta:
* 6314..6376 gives 6350.60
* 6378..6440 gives 6385.79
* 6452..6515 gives 6477.61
